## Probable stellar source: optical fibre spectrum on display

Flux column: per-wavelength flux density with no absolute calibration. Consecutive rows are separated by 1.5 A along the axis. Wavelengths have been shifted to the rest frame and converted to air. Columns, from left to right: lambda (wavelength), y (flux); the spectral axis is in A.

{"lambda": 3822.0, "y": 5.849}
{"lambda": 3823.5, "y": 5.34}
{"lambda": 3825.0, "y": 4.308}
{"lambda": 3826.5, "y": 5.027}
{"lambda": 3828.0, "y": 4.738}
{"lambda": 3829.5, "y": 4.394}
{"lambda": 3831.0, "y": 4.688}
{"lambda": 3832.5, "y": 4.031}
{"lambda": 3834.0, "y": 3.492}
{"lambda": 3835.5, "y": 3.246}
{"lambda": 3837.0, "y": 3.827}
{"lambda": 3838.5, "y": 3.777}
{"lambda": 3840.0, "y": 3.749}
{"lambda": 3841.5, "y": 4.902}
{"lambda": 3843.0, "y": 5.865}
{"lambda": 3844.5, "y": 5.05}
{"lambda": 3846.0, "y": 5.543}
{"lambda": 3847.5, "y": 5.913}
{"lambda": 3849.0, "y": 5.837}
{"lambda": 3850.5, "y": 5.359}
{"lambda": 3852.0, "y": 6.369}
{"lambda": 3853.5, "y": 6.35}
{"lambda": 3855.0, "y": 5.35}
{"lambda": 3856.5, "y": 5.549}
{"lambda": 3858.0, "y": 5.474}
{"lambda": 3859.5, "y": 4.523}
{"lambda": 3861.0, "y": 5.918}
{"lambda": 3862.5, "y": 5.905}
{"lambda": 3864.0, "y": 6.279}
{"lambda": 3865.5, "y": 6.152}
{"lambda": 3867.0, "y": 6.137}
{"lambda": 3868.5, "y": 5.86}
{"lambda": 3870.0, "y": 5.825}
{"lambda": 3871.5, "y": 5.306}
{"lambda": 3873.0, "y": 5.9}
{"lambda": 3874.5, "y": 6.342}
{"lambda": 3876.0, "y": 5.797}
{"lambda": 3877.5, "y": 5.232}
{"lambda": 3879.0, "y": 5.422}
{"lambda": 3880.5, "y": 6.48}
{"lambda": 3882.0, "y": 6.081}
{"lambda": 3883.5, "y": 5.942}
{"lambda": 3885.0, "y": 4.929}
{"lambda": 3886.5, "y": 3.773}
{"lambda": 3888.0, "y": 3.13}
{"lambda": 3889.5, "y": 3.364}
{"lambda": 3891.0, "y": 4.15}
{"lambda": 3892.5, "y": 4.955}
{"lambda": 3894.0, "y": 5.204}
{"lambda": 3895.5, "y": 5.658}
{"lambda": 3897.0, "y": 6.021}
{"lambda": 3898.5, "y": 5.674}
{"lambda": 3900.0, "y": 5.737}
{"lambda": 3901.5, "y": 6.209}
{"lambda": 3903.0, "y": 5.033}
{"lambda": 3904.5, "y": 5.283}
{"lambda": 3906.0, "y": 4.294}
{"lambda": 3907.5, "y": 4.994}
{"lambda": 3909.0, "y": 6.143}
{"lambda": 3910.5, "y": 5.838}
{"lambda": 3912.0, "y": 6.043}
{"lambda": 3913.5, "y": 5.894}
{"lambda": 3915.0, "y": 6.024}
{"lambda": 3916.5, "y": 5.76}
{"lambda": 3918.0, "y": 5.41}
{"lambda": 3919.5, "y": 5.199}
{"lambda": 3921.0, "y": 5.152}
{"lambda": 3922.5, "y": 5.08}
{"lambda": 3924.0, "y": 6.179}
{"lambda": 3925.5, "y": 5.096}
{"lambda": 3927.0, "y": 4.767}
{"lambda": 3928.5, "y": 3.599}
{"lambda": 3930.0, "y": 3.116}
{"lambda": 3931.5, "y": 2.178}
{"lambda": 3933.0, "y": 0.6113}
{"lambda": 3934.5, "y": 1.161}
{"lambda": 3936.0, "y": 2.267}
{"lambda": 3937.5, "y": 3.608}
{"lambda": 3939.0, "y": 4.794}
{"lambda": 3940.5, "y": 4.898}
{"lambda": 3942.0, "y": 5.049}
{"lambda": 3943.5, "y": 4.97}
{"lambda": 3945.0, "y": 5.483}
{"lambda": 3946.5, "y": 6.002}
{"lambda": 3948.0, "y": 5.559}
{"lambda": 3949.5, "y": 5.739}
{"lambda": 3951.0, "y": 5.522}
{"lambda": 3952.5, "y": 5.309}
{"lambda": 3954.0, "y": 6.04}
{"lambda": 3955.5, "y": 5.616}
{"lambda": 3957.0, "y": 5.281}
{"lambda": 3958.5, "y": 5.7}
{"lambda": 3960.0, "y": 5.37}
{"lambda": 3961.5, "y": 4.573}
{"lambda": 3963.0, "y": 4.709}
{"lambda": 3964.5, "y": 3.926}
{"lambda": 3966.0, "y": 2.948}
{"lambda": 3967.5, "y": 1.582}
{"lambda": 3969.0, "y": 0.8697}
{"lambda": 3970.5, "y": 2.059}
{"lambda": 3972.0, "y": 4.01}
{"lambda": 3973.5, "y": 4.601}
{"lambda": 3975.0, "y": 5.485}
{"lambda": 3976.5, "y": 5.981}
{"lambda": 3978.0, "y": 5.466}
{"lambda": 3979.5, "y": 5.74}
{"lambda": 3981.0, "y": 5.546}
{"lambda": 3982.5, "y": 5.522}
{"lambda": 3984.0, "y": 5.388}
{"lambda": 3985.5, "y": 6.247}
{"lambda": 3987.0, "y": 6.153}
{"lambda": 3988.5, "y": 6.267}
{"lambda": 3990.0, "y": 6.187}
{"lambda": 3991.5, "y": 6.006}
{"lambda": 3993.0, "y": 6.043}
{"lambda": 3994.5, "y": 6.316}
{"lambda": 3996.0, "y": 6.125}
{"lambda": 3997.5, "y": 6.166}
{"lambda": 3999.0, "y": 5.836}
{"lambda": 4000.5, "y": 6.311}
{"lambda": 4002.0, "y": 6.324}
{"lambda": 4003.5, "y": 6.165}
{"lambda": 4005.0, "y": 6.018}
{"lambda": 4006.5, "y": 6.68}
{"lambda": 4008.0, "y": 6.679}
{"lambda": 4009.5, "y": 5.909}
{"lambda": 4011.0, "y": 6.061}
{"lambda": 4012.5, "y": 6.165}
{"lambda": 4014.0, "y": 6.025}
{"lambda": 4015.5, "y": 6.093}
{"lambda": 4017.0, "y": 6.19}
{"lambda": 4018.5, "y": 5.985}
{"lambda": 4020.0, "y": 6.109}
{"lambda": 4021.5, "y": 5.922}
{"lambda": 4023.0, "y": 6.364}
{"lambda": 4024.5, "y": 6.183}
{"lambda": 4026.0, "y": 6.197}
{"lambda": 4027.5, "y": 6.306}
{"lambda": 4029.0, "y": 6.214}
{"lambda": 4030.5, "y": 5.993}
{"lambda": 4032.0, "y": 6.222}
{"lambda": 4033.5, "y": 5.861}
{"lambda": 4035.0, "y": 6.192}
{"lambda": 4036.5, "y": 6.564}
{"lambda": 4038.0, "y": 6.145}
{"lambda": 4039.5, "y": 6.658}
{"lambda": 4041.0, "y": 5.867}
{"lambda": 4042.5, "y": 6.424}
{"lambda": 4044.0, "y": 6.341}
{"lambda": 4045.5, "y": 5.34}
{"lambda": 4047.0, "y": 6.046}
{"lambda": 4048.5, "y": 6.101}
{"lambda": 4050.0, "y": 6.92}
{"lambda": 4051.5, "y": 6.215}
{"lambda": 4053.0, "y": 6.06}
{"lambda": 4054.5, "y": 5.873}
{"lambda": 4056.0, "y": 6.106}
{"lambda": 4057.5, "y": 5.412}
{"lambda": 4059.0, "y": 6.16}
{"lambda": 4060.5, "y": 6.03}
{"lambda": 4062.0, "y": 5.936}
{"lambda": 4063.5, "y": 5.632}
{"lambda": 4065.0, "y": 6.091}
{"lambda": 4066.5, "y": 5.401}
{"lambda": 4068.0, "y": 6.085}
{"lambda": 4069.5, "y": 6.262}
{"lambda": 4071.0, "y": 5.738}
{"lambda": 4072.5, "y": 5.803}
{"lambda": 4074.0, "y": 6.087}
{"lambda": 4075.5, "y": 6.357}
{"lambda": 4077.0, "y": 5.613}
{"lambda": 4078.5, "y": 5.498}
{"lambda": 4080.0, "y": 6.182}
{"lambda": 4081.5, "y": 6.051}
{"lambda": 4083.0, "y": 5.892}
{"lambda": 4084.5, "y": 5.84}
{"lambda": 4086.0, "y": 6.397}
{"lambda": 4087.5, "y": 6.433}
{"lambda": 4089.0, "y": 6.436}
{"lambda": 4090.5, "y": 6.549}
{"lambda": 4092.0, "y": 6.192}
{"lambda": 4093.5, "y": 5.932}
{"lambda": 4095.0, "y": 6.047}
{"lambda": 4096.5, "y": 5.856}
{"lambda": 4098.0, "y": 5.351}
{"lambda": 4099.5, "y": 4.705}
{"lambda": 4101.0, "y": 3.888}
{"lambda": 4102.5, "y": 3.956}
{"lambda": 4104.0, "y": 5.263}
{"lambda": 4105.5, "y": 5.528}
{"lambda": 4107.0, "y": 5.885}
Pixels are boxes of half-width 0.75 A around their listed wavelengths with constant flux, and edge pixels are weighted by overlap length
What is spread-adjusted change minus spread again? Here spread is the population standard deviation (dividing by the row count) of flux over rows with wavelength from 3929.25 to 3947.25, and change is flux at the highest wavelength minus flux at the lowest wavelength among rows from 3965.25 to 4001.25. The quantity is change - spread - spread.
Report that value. 0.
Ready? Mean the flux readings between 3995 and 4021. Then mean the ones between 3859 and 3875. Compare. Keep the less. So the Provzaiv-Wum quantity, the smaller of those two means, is 5.8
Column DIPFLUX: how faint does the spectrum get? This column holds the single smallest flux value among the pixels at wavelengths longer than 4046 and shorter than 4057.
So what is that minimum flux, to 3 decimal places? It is 5.873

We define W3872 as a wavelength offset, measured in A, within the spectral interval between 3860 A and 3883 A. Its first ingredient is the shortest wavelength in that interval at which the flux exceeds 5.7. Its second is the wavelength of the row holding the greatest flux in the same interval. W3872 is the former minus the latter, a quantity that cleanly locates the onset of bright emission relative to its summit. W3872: -19.5 A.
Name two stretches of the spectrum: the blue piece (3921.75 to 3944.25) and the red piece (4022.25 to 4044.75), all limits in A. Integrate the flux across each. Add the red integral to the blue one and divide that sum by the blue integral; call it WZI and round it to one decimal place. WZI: 2.6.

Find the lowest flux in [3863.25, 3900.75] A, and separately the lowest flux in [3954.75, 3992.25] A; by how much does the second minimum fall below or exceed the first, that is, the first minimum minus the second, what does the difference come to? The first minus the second 2.3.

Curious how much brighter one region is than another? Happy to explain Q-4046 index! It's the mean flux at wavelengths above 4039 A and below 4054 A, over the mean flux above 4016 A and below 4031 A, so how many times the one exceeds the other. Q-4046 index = 1.01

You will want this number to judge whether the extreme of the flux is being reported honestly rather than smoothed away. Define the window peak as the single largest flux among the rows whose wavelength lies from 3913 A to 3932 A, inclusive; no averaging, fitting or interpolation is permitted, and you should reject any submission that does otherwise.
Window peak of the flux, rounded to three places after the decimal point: 6.179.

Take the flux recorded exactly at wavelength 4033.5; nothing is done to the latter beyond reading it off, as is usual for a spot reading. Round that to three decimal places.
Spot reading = 5.861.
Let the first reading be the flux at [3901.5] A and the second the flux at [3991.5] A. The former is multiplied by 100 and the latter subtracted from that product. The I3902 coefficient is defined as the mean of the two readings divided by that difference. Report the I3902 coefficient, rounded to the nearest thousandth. 0.010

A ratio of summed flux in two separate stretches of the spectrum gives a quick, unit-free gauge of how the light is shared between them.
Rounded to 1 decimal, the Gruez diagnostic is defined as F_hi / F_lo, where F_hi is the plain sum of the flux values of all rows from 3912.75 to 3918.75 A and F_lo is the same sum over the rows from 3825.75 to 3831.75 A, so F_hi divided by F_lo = 1.2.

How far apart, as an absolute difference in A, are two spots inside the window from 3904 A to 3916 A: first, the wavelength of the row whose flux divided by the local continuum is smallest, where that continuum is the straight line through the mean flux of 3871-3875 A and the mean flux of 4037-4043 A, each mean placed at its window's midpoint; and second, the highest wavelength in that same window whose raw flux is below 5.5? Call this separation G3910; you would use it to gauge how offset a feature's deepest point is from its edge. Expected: 1.5 A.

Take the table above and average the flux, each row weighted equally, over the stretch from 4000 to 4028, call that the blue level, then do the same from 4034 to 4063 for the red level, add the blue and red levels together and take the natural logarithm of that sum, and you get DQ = 2.51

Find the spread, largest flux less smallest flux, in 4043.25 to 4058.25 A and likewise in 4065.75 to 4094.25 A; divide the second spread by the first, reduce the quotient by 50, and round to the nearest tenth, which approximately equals -49.3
